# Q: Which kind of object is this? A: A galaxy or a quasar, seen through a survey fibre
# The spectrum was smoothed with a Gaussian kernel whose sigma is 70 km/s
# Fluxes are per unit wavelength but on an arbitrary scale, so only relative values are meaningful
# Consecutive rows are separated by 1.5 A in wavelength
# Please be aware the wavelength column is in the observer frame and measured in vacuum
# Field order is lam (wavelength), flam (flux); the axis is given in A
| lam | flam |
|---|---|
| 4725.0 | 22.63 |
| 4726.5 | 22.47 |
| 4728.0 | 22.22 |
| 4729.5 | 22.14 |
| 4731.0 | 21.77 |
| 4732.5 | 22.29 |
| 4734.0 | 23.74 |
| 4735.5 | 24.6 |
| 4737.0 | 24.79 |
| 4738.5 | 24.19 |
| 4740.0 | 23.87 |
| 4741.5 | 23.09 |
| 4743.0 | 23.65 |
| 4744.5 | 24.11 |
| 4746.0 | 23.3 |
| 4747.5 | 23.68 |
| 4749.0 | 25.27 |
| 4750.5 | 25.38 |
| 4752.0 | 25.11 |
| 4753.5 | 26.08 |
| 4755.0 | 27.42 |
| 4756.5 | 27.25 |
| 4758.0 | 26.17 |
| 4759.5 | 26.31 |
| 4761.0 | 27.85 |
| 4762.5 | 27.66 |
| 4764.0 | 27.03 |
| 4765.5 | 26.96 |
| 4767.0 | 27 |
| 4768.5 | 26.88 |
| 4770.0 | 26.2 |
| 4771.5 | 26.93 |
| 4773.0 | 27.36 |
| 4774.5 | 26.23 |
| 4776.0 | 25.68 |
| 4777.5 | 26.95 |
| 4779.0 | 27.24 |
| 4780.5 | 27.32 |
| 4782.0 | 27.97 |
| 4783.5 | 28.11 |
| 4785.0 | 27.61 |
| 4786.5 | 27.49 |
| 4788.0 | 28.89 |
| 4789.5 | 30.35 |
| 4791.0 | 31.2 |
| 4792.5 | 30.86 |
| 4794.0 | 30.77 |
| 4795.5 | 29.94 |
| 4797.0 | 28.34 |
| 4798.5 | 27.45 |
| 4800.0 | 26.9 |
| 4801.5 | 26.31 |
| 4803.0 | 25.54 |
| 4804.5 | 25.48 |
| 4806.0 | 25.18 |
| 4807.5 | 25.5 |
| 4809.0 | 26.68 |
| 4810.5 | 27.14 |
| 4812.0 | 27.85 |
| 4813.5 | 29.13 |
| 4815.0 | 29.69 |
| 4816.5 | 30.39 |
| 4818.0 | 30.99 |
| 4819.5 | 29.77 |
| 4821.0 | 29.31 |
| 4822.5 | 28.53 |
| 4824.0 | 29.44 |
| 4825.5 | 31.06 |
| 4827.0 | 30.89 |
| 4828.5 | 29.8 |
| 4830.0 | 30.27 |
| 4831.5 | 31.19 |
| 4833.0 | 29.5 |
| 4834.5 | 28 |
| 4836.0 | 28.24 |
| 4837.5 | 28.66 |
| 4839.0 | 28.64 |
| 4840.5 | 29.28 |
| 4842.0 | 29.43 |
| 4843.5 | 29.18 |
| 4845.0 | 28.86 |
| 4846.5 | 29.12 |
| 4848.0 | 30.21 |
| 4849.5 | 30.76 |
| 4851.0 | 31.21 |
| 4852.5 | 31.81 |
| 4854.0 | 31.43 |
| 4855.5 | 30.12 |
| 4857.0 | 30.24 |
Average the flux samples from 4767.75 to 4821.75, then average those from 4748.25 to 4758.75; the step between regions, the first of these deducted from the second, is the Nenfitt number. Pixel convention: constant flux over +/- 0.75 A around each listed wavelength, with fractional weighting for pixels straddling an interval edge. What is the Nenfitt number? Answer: -1.84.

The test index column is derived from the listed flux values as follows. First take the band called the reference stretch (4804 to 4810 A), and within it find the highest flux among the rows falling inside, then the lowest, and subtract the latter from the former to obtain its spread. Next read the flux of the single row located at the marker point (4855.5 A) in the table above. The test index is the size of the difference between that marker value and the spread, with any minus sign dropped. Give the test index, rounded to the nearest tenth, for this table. 28.6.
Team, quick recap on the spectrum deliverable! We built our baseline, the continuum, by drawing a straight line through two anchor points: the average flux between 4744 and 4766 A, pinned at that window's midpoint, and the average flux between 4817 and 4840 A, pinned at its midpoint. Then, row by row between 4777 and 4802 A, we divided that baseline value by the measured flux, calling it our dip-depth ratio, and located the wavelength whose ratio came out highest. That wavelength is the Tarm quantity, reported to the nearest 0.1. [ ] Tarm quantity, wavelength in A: 4801.5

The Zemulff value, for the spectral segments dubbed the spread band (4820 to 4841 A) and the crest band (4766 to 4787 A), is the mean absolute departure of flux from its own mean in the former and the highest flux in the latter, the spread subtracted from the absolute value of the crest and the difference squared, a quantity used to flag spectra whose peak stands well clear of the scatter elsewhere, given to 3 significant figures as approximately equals 744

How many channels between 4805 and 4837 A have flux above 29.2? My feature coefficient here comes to 12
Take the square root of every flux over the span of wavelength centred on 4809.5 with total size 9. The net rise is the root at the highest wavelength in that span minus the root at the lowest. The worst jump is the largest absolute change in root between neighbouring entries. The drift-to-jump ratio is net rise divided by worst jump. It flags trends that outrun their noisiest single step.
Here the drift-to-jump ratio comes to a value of 3.2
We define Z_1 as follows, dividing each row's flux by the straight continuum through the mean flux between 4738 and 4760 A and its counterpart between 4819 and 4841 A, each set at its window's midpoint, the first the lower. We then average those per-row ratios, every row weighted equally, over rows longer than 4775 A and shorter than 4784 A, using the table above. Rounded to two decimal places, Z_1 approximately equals 1.02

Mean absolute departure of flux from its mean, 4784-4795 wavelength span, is 1.37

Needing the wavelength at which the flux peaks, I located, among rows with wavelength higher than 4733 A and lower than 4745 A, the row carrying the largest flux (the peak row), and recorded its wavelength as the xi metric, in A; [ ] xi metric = 4737.0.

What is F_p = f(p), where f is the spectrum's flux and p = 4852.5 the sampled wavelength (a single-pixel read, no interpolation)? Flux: 31.81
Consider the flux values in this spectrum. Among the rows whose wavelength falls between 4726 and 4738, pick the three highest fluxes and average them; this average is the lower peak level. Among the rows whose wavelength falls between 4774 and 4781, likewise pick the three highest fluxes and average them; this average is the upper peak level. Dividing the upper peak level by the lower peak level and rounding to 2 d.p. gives 1.11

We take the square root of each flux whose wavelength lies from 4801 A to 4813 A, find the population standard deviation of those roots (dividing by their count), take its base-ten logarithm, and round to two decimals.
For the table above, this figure -1.06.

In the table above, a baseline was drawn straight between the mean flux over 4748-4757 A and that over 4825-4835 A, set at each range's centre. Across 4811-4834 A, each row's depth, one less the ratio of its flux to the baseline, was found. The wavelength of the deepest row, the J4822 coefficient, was 4812.0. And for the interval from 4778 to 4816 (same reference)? 4806.0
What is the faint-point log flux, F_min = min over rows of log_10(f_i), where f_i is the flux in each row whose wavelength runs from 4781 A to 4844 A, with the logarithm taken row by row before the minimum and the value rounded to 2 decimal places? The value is 1.40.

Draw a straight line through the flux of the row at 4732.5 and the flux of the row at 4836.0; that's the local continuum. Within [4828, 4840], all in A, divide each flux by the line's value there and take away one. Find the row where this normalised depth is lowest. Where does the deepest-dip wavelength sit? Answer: 4834.5 A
